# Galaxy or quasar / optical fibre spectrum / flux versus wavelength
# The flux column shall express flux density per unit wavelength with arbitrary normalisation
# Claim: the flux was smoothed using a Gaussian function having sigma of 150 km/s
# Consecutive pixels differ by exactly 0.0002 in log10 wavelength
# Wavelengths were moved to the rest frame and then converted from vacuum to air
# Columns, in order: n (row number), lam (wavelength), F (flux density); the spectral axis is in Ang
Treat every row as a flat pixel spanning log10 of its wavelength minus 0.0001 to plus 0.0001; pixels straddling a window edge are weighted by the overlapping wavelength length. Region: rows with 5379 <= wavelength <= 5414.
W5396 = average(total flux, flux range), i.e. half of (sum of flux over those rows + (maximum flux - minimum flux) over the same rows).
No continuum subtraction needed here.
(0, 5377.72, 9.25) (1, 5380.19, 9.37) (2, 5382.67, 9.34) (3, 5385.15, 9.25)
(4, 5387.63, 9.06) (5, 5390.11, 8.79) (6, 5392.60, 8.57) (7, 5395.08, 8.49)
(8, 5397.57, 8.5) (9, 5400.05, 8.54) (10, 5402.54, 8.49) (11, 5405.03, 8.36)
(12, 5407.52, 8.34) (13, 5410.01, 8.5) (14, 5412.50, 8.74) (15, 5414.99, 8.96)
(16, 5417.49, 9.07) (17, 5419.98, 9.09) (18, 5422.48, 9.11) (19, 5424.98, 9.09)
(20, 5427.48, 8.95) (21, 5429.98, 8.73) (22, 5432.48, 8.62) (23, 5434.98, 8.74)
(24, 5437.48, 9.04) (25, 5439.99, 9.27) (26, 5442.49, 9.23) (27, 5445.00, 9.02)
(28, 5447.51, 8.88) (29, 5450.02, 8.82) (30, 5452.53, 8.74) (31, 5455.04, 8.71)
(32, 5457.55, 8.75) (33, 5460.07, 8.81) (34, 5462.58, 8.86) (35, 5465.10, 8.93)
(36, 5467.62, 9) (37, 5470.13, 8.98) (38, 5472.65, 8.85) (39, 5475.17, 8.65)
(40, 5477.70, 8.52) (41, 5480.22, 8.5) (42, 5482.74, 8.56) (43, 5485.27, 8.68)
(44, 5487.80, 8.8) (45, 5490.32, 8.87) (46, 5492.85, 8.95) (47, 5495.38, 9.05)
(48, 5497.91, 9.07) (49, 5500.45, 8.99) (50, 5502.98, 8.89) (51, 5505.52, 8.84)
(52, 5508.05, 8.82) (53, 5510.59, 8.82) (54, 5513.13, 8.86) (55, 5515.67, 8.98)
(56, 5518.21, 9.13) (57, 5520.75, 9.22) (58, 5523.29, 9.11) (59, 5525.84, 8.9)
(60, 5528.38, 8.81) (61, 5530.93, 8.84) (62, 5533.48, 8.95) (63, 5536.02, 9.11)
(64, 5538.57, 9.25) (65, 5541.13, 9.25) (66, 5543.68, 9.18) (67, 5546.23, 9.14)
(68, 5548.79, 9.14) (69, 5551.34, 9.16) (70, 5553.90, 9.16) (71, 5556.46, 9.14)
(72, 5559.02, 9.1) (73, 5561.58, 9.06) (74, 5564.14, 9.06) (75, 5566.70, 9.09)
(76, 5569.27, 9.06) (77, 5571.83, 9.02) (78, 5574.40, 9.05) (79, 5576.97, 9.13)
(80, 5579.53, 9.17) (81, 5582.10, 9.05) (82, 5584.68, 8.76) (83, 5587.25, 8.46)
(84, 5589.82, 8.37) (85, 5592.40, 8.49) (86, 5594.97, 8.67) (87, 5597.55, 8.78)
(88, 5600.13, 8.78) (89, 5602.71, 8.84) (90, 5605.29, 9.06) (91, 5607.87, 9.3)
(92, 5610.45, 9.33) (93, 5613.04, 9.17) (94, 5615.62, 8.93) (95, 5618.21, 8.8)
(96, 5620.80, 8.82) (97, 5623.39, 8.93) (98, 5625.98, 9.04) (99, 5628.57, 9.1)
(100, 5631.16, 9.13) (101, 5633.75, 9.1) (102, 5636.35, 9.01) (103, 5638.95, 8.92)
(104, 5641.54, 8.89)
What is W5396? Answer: 61.7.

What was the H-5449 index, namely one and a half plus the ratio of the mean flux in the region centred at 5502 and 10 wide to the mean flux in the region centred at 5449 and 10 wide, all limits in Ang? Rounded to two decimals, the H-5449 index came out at 2.51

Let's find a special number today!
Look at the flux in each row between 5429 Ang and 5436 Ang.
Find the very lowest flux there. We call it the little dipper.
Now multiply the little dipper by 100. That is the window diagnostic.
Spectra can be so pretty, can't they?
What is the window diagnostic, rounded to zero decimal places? 862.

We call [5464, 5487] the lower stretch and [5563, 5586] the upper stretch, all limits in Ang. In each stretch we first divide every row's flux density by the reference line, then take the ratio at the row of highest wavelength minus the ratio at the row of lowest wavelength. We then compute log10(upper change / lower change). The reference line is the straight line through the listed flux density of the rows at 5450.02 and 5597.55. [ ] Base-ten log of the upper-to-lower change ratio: 0.1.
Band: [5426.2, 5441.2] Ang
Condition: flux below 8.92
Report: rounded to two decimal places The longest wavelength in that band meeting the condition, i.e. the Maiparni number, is 5434.98 Ang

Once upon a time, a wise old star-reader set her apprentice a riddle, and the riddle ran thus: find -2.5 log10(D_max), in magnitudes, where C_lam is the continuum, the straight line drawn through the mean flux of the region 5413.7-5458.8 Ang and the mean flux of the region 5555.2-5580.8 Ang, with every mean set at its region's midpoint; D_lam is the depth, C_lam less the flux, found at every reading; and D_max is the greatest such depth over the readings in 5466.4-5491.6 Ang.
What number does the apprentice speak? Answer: 0.78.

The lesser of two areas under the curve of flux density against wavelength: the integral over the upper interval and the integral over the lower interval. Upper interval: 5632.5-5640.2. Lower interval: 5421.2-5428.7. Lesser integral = 67.8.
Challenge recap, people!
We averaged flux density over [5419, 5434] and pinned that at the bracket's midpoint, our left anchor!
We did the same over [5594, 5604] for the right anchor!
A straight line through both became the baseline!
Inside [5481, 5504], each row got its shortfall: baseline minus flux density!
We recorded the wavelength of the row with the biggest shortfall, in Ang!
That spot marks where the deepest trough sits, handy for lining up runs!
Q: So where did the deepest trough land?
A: 5482.74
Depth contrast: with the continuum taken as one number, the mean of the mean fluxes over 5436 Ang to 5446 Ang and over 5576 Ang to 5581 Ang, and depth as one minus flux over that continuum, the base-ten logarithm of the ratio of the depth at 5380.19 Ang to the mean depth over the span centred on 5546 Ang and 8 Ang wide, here 1.4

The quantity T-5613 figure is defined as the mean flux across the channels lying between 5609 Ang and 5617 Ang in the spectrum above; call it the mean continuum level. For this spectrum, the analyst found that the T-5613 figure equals 9.14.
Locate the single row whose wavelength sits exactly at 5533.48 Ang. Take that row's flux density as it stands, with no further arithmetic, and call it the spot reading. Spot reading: 8.95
